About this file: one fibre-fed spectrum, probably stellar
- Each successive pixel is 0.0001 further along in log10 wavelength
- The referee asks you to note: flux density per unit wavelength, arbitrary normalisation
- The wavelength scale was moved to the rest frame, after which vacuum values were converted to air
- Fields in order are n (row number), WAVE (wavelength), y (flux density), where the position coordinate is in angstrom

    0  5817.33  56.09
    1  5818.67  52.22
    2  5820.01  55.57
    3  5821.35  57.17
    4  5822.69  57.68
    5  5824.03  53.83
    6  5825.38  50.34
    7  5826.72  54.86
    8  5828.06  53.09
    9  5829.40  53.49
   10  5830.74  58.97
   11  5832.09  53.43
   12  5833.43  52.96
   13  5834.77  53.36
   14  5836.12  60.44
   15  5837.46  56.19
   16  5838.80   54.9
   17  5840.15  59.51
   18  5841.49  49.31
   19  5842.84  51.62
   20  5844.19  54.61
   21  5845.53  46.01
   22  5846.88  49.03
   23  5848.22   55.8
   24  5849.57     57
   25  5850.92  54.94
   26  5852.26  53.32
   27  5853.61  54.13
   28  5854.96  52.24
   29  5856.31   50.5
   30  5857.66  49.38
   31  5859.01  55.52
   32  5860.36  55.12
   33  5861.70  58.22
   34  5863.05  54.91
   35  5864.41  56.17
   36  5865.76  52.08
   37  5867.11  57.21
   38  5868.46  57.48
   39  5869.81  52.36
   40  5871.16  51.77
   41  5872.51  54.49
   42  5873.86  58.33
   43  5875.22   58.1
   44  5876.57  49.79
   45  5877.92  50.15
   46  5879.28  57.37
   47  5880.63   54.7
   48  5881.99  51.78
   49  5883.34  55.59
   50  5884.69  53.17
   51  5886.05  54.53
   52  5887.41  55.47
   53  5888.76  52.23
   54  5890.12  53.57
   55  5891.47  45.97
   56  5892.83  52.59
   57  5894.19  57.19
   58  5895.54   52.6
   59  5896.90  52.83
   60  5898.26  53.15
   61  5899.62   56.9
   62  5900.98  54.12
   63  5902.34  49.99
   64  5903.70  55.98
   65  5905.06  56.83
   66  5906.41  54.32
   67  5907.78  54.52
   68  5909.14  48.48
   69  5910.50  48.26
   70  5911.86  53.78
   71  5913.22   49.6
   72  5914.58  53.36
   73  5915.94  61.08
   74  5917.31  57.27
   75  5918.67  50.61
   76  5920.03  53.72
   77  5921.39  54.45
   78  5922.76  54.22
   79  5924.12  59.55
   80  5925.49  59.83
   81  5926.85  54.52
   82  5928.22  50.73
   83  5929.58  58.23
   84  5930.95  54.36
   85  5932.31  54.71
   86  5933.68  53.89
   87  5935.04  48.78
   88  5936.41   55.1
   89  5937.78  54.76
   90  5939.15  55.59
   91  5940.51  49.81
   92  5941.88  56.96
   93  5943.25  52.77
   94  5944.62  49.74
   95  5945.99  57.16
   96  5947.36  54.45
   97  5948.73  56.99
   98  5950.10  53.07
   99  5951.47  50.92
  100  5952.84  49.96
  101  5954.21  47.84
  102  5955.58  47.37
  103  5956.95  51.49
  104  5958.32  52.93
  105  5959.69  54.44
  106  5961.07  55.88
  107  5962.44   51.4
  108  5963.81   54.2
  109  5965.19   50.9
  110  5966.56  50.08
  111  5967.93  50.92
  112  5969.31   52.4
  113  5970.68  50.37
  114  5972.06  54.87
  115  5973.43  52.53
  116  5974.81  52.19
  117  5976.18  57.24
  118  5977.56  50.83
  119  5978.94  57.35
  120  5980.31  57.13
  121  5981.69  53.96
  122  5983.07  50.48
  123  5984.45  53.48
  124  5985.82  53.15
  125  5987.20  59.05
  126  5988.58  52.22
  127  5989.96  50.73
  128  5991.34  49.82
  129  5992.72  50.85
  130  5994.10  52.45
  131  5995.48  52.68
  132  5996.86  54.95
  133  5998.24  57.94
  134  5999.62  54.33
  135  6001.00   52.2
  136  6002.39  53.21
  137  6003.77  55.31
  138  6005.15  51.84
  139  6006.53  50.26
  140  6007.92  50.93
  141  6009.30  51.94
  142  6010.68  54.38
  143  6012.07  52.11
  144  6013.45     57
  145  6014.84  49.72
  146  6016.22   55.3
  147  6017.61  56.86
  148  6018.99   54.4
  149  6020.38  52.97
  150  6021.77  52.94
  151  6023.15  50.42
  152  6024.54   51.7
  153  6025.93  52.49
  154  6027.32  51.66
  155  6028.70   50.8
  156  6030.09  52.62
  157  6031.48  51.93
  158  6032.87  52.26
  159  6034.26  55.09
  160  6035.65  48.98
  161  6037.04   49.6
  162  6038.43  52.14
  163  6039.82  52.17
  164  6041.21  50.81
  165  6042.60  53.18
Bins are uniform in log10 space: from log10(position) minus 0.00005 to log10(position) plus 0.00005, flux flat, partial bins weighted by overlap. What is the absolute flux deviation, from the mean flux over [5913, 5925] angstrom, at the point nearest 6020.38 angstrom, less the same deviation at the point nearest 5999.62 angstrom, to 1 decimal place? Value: 1.4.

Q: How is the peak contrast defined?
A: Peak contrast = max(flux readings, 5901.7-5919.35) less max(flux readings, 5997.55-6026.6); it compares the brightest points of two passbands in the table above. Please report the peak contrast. 3.1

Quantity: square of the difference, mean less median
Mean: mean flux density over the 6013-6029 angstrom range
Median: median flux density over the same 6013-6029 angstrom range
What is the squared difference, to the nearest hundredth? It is 0.09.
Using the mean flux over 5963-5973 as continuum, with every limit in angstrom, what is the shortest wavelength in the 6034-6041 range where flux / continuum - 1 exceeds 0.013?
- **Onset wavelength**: 6034.26 angstrom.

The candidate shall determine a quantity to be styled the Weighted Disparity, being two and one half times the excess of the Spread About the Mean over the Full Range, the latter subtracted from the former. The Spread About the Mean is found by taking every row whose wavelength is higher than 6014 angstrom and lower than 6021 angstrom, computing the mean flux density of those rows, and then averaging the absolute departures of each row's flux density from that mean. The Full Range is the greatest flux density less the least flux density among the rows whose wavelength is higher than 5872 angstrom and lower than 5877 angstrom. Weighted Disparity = -16.3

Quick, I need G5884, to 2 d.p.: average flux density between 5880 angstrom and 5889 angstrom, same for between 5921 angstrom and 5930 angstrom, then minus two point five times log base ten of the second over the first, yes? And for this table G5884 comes -0.04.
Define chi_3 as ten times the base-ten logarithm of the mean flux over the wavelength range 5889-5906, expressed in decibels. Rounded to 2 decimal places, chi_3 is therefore 17.28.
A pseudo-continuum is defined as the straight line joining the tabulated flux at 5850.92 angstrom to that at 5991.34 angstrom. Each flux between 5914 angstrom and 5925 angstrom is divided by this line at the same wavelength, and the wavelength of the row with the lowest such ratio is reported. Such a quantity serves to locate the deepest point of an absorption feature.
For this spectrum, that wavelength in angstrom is 5918.67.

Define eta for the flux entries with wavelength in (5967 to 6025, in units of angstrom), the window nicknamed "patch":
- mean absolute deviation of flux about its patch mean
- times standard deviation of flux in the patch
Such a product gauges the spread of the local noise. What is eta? 4.9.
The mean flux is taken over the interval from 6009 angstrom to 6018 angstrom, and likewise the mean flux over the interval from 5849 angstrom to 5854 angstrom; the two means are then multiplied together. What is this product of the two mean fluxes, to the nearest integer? 2956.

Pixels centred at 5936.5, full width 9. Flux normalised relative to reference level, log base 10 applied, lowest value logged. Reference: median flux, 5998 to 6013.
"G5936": -0.029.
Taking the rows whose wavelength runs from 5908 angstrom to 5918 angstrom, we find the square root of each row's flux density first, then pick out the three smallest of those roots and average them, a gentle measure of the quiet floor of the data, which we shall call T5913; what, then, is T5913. 6.98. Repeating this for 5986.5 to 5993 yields 7.10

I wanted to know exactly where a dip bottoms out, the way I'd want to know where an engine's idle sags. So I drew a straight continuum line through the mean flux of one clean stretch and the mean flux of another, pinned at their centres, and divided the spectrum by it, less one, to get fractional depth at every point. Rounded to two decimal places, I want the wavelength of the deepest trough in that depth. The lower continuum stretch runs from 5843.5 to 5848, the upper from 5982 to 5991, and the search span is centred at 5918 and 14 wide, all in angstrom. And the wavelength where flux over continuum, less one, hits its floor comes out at 5913.22 angstrom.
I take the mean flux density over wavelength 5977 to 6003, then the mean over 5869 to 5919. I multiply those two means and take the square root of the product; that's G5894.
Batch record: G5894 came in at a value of 53.6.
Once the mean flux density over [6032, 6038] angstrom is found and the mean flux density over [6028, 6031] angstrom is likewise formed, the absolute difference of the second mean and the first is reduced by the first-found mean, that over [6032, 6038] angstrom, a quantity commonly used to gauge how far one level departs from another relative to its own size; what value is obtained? -51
